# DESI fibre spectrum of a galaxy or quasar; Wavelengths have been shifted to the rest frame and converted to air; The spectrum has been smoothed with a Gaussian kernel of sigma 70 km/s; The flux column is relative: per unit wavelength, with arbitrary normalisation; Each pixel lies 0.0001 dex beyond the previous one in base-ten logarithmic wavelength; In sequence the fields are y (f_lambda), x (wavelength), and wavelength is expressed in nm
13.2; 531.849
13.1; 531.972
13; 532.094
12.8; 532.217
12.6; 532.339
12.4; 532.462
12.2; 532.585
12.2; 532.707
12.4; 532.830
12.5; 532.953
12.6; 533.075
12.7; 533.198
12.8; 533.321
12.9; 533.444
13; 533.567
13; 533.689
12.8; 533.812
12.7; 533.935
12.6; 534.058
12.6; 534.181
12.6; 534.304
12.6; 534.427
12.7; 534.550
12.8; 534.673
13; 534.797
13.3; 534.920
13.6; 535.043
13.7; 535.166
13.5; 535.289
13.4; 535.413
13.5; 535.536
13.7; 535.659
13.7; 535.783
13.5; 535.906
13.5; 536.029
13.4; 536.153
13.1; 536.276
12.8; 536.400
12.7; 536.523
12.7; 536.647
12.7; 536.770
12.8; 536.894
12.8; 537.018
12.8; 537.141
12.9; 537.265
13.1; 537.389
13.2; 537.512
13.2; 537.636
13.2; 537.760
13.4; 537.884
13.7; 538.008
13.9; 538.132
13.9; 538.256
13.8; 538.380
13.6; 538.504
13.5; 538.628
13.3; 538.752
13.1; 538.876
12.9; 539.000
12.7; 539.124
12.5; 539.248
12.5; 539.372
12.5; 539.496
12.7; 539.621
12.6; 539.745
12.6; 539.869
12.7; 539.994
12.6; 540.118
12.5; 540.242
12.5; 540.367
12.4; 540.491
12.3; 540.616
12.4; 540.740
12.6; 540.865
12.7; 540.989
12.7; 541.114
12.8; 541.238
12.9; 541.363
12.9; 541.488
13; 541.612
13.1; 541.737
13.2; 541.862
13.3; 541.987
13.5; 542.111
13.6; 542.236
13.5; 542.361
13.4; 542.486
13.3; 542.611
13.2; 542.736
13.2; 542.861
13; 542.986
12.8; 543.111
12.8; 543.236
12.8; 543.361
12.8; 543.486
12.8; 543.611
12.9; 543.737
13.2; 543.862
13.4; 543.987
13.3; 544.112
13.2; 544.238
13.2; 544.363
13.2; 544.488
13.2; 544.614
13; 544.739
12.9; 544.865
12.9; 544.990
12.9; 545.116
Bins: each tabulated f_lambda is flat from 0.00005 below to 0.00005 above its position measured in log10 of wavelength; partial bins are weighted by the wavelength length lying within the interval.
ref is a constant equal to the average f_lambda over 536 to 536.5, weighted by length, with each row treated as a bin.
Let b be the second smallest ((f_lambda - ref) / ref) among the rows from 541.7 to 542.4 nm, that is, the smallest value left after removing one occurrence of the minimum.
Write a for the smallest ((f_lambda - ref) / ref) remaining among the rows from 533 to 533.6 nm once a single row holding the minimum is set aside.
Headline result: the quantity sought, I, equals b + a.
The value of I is -0.029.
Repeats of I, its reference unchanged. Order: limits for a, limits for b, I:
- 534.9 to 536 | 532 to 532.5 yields -0.021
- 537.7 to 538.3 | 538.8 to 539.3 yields -0.014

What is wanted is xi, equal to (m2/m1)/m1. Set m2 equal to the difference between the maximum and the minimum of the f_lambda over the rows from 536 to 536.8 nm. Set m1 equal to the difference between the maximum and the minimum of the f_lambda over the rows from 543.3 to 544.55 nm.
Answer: 2.2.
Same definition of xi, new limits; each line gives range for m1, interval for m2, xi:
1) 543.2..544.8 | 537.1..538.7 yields 3.1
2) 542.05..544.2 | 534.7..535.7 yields 1.1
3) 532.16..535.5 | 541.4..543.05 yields 0.3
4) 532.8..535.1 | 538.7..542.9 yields 0.9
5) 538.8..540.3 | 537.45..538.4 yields 1.9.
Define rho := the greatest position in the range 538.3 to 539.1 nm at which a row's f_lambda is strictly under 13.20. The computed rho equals 539.000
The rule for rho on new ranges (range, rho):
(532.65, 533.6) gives 533.567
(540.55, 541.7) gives 541.612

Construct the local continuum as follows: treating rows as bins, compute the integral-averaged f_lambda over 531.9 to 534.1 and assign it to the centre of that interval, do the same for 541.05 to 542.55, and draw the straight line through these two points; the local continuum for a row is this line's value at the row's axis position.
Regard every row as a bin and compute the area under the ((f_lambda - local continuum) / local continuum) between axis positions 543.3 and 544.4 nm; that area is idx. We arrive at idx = -0.02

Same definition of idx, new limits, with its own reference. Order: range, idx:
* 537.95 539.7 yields 0.02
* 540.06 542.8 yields -0.04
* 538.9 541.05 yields -0.08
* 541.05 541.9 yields -0.01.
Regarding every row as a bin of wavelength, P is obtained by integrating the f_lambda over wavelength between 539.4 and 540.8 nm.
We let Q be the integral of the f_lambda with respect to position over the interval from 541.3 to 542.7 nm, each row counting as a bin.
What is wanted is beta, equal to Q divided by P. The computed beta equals 1.06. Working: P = 17.5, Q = 18.5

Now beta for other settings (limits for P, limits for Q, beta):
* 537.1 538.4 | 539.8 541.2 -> 1.01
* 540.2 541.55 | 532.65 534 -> 1.01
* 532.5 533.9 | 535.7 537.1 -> 1.03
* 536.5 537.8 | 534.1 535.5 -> 1.09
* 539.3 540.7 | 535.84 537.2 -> 1.01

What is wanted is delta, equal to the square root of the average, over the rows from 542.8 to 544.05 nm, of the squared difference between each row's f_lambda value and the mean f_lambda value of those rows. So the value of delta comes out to 0.21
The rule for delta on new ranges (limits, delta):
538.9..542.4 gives 0.35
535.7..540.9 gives 0.46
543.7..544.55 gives 0.14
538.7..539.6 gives 0.30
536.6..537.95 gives 0.23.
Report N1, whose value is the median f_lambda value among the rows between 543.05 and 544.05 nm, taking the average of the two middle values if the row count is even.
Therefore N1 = 12.8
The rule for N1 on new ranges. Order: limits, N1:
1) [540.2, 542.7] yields 12.9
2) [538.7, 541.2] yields 12.6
